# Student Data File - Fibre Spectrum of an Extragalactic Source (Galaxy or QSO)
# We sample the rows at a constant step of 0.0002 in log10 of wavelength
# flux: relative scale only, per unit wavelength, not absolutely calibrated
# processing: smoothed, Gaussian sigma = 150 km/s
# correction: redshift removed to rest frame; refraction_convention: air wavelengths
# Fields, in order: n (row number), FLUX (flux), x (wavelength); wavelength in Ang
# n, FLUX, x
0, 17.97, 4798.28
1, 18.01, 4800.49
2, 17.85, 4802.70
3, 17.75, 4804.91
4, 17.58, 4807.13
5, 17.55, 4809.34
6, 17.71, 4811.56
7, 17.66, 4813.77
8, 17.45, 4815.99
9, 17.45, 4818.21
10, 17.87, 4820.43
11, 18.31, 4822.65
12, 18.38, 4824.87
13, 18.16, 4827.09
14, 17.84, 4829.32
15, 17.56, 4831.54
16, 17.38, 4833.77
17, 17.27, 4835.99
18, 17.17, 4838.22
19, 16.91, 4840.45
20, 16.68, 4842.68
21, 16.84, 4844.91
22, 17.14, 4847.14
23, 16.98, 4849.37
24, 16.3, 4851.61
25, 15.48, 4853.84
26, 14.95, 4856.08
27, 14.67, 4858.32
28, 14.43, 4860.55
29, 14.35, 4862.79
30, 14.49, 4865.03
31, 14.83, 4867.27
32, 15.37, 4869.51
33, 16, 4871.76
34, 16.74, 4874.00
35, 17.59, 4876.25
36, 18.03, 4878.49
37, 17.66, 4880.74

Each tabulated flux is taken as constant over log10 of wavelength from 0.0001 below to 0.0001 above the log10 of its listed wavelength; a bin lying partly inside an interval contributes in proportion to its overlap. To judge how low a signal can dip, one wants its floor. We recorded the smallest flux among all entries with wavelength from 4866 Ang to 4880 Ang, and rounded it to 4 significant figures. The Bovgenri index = 14.83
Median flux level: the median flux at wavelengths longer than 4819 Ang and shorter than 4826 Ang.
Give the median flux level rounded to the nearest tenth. 18.3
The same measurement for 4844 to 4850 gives 17.0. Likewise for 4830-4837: 17.4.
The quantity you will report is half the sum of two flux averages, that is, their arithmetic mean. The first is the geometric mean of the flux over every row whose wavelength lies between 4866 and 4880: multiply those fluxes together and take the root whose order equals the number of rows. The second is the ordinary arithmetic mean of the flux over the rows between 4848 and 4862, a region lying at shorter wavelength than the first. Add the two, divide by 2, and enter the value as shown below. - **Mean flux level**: 15.9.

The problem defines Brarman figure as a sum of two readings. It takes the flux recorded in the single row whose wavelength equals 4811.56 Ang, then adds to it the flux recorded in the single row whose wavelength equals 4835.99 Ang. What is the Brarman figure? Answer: 35.0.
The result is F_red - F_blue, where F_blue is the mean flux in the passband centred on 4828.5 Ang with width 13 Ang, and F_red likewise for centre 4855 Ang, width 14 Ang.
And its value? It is -2.5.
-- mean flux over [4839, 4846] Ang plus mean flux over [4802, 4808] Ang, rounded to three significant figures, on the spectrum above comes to 34.5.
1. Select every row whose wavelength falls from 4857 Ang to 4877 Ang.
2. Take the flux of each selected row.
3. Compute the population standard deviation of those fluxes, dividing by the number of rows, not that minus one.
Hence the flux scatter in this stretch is 1.09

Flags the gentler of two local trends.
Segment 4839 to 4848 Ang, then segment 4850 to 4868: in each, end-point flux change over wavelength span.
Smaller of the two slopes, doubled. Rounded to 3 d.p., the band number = -0.188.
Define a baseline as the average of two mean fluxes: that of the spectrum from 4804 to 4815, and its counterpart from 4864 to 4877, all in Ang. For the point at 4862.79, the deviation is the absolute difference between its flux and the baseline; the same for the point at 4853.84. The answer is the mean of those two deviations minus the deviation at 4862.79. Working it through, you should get -0.6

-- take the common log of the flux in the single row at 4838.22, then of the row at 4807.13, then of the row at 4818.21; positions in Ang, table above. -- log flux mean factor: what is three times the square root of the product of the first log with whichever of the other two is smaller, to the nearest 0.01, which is 3.71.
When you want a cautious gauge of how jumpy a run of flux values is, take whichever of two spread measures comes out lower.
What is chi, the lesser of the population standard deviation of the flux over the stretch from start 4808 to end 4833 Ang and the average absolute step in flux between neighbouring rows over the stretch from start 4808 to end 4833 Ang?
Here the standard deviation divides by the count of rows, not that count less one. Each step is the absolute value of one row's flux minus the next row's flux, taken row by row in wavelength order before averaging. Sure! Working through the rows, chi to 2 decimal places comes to 0.22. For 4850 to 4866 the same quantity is 0.35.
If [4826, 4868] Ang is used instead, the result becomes 0.29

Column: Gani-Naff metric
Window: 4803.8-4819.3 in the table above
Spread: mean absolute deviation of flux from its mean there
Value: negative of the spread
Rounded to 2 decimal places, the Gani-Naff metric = -0.10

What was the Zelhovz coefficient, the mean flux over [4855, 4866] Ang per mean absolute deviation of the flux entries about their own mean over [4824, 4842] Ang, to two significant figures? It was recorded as 36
